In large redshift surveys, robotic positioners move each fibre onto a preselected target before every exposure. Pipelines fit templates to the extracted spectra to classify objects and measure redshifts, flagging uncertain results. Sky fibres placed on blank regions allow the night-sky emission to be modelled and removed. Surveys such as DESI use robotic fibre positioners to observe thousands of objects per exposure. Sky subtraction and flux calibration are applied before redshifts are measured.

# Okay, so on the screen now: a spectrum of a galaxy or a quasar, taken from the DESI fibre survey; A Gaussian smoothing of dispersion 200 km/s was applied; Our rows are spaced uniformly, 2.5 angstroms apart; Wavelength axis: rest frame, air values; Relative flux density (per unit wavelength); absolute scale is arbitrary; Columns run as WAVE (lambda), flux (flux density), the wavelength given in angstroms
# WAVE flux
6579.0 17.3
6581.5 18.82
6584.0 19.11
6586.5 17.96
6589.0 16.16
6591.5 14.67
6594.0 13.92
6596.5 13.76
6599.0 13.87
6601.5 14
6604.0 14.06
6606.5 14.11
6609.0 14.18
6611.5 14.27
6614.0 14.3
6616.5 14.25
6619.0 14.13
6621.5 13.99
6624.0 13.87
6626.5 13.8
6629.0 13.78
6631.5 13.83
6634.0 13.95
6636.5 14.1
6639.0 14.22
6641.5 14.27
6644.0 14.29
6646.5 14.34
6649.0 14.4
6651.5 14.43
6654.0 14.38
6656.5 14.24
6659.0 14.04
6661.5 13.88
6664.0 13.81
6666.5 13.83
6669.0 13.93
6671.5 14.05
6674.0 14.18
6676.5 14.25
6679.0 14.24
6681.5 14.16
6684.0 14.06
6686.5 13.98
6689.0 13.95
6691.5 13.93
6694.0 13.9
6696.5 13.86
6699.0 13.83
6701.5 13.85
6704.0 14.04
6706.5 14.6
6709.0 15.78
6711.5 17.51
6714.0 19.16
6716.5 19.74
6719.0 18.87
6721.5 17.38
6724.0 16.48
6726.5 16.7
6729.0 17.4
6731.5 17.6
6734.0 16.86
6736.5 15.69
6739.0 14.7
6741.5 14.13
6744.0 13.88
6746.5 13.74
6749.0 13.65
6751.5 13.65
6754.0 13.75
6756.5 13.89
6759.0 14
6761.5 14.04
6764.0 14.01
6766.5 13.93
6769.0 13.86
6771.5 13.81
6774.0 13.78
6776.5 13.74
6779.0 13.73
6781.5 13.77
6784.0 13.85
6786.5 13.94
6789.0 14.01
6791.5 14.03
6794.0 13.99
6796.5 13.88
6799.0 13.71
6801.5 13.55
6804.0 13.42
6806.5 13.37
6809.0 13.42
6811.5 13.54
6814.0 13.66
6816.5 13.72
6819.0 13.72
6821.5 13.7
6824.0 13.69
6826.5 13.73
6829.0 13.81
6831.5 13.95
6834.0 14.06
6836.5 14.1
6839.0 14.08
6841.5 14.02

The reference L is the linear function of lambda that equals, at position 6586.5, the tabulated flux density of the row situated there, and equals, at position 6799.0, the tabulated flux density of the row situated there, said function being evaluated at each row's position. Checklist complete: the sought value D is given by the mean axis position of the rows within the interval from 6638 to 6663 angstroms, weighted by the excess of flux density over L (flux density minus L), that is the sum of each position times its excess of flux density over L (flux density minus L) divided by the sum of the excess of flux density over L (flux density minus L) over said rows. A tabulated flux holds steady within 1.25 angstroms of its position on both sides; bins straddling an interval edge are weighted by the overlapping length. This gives 6650.1 angstroms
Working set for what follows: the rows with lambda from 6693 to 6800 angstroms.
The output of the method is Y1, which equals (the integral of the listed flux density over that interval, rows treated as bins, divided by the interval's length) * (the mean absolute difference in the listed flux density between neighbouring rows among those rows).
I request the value 5.5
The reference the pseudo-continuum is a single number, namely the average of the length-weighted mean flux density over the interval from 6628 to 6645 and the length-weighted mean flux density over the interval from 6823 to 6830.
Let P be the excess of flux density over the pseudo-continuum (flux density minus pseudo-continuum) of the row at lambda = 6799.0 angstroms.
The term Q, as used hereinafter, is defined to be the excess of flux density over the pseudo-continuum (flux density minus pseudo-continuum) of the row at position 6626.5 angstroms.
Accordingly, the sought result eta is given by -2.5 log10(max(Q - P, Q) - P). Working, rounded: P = -0.19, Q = -0.10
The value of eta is 1.4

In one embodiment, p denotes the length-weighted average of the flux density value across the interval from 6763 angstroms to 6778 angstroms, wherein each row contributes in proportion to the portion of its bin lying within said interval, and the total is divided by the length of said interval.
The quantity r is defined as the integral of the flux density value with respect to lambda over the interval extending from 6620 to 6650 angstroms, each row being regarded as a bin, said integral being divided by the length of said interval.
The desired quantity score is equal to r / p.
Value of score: 1.02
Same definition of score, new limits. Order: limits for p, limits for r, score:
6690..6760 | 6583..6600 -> 1.01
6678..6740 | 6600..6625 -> 0.90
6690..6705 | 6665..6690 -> 1.01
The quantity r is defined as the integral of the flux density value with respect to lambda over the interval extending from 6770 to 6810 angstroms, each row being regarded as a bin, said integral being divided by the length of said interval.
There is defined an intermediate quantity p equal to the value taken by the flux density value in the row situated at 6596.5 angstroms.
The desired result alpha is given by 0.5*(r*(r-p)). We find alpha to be 0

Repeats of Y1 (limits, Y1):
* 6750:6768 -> 1.2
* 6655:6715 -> 4.2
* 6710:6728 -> 17.1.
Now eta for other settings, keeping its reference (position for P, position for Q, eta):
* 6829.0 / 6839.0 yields 1.1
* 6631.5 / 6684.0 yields 1.3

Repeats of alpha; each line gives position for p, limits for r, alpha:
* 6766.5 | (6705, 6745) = 23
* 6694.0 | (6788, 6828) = -1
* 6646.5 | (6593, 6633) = -2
